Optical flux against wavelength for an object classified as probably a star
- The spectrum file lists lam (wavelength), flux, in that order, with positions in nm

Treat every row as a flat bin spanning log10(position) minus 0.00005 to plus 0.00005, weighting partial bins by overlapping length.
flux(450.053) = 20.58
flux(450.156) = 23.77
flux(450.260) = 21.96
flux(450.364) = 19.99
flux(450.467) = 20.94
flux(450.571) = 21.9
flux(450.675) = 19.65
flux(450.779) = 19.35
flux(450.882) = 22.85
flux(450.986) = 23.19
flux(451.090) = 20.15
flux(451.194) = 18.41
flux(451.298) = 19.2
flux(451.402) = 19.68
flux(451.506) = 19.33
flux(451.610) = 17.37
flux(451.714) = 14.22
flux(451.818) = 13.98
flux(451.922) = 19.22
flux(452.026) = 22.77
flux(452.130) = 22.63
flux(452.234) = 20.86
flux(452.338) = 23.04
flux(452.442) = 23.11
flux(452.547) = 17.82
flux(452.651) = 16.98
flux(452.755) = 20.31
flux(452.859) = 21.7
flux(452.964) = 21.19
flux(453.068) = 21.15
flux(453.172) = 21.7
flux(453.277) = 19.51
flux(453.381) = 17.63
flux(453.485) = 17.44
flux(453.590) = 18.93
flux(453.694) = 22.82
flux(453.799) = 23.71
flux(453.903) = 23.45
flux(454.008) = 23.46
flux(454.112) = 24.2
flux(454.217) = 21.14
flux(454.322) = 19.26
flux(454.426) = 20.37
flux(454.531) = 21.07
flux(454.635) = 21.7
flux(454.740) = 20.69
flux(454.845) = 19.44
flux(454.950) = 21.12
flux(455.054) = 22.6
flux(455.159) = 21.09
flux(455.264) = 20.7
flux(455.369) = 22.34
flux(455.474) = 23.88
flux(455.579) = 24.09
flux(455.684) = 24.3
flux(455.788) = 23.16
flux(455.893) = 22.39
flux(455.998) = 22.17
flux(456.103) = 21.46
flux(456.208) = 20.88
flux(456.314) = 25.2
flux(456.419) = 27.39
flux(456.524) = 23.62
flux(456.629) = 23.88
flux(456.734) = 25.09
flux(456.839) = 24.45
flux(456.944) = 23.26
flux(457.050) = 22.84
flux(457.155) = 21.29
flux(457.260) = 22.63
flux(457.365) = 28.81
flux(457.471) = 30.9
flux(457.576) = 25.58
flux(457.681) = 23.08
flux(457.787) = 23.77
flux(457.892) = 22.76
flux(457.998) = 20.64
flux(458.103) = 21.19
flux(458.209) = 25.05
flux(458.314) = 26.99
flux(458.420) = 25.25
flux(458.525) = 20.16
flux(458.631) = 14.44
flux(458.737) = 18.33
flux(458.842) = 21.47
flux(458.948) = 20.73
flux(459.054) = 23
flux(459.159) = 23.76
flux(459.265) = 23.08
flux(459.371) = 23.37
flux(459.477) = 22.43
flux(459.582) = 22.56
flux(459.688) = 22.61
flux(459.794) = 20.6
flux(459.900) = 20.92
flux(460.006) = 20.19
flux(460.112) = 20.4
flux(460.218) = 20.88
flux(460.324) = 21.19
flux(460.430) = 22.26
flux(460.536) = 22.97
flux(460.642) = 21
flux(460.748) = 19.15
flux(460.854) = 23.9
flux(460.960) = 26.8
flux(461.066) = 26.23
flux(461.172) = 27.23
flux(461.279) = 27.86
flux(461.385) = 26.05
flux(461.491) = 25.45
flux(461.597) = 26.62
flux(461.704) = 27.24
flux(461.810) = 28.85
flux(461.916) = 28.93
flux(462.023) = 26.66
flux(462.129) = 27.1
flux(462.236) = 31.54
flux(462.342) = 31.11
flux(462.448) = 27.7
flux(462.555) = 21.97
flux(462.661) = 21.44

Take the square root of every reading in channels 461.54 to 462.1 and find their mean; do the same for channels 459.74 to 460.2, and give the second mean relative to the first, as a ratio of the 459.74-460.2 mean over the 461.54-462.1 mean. 0.862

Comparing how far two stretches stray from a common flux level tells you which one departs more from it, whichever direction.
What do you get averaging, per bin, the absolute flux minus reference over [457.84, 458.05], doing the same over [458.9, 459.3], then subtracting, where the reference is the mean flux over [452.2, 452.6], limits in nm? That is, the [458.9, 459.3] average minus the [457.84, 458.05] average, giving 0.6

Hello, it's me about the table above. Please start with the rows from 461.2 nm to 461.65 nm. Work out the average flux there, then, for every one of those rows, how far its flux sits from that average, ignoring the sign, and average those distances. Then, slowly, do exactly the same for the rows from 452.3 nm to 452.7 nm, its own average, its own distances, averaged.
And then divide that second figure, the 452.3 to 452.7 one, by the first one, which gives 3.8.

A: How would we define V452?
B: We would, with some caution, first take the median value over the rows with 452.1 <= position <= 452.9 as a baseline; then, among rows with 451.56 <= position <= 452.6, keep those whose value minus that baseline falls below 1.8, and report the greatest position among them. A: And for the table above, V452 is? 452.547 nm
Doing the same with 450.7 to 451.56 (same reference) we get 451.506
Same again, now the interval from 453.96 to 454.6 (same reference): 454.531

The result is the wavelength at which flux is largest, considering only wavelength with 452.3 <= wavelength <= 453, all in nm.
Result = 452.442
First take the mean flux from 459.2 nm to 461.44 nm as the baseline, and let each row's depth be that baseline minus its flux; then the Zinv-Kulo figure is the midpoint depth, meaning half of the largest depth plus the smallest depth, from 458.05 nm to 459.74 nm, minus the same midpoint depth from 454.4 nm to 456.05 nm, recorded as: 1.2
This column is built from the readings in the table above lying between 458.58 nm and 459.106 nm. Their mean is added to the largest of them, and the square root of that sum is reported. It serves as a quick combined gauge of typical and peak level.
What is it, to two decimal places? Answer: 6.53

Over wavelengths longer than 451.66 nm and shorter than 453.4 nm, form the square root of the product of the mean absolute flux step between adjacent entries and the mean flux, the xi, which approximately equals 6.0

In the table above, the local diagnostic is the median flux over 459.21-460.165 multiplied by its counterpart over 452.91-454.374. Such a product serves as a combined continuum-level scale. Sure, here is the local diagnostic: 475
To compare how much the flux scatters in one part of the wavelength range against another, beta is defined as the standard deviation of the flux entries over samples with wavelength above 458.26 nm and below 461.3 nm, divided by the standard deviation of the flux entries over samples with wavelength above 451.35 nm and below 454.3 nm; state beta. 1.06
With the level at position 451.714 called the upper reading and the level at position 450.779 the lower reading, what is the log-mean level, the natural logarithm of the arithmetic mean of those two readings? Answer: 2.82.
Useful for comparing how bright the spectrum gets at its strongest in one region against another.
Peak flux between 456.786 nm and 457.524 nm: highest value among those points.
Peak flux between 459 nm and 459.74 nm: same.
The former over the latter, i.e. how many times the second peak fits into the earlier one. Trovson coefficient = 1.3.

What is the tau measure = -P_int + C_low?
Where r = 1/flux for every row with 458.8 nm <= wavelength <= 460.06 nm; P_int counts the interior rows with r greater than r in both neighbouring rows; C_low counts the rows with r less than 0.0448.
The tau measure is 3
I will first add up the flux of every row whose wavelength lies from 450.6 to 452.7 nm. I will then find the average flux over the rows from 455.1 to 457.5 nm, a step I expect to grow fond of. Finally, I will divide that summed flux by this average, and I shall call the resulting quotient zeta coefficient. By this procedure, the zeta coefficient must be 16.6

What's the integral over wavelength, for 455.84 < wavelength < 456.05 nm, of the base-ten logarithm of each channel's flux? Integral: 0.283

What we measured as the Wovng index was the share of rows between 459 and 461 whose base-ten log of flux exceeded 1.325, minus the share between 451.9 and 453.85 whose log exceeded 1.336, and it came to 0.21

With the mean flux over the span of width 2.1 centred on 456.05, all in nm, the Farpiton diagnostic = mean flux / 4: 5.81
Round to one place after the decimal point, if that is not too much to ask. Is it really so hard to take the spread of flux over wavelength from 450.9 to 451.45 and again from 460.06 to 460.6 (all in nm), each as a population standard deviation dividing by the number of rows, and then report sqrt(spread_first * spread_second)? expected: 1.2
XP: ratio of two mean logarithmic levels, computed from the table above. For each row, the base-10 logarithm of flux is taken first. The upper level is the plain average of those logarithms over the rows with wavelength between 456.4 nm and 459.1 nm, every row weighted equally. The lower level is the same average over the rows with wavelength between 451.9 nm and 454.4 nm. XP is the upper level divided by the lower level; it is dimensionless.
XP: 1.03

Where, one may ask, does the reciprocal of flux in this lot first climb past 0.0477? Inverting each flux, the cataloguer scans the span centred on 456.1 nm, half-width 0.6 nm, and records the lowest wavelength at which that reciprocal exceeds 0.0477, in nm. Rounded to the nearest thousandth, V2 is 456.208 nm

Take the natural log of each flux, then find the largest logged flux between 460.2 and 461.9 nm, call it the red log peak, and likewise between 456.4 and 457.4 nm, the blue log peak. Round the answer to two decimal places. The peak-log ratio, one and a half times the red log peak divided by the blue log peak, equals 1.50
